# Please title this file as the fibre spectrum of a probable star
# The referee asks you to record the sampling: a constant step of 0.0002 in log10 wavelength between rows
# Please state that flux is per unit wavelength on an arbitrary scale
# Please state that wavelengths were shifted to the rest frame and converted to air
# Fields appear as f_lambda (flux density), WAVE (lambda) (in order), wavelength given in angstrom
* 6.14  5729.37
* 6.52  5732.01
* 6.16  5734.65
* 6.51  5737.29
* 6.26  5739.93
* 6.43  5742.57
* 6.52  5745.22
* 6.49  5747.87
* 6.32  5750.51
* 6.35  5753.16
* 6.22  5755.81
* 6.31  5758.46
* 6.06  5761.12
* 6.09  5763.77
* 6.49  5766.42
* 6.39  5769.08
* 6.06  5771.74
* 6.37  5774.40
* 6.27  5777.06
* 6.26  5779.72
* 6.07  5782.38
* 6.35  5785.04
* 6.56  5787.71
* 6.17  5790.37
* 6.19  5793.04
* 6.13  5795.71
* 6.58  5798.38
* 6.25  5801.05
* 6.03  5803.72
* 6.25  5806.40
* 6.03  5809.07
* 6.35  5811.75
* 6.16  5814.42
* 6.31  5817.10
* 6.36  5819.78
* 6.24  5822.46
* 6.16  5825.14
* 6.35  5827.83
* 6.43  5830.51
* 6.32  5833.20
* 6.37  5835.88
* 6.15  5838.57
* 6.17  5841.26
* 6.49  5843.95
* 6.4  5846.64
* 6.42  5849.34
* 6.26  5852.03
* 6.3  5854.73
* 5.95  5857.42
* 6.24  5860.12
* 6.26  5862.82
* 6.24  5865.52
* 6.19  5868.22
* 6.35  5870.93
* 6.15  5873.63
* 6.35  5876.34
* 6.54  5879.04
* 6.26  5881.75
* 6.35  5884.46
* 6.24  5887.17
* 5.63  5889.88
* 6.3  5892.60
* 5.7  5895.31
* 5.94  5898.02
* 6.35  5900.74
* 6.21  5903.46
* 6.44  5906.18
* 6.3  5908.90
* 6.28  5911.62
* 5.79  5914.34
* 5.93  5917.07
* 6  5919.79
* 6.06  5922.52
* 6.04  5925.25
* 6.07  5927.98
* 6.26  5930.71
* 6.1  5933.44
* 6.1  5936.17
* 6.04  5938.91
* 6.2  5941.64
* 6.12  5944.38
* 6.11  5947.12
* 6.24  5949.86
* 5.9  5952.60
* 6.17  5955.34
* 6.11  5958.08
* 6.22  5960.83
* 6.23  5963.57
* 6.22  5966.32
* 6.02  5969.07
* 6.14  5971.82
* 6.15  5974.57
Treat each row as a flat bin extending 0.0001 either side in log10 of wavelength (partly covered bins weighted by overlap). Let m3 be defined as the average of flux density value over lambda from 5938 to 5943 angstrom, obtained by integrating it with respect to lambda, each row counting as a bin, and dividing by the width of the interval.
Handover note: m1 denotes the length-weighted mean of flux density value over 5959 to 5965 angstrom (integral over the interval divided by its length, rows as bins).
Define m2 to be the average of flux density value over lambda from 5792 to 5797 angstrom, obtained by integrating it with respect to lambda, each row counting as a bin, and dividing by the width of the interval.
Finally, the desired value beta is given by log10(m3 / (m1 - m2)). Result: 2.03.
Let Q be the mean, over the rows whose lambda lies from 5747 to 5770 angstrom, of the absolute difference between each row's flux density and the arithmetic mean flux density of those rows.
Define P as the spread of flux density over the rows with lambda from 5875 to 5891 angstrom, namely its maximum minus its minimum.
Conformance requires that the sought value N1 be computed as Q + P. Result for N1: 1.0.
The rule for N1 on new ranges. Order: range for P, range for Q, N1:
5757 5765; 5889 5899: 0.5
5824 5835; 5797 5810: 0.4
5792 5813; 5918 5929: 0.6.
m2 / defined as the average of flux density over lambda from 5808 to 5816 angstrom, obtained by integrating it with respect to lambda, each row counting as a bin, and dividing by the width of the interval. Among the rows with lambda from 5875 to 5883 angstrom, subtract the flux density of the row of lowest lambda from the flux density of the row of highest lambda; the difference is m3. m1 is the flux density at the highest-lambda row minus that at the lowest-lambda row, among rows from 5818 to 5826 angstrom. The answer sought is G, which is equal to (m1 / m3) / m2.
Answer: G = 0.4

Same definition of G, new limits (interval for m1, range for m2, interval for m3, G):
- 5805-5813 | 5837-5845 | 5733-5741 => 0.2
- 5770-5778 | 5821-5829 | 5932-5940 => -0.6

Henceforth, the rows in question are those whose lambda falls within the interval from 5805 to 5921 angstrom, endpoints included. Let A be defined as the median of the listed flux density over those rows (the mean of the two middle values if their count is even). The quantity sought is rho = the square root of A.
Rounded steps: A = 6.26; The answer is 2.50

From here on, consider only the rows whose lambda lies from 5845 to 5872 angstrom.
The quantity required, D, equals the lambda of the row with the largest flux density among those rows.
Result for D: 5849.34 angstrom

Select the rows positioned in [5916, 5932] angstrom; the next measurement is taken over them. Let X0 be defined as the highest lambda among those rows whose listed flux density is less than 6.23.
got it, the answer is 5927.98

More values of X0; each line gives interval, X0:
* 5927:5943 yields 5941.64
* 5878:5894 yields 5889.88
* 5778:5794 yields 5793.04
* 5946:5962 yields 5960.83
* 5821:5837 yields 5825.14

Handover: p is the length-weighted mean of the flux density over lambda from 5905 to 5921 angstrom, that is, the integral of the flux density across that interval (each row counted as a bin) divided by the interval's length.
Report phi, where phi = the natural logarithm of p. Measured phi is 1.81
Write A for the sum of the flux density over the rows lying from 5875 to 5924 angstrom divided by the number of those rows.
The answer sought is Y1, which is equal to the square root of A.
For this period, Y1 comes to 2.48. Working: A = 6.15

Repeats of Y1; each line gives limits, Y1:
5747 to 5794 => 2.51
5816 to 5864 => 2.51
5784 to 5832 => 2.50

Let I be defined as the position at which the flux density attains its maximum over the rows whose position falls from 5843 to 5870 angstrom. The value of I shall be 5843.95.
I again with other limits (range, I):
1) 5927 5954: 5930.71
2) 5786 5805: 5798.38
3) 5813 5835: 5830.51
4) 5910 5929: 5911.62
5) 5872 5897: 5879.04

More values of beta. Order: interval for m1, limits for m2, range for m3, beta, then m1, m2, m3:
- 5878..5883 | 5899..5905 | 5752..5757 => 1.67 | 6.39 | 6.26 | 6.28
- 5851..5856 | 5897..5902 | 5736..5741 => 1.71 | 6.28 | 6.15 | 6.39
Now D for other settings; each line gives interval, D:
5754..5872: 5798.38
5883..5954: 5906.18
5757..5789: 5787.71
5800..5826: 5819.78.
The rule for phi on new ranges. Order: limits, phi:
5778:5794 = 1.84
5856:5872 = 1.83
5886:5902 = 1.80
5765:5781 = 1.84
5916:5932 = 1.80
